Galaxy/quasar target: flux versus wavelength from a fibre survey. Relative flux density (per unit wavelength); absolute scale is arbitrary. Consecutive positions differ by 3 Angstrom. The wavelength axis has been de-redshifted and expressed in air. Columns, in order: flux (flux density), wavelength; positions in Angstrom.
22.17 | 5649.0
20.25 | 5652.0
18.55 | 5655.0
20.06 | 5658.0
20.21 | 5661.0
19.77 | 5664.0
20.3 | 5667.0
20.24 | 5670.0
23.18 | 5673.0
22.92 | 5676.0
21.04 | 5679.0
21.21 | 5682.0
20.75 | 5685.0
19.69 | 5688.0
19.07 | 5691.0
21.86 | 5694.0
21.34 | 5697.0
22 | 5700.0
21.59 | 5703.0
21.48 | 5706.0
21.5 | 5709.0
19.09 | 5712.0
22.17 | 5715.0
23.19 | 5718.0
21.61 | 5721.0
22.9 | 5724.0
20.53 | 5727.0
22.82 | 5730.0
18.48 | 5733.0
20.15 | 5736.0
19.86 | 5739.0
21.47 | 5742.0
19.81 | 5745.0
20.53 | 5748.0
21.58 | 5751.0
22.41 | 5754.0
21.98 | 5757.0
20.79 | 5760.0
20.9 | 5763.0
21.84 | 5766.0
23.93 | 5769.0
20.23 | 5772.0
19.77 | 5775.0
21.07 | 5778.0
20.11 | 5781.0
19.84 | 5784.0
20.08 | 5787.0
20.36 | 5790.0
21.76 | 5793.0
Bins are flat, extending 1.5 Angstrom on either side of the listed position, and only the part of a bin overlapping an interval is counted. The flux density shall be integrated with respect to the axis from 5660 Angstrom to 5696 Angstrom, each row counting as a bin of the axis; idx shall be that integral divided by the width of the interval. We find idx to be 20.87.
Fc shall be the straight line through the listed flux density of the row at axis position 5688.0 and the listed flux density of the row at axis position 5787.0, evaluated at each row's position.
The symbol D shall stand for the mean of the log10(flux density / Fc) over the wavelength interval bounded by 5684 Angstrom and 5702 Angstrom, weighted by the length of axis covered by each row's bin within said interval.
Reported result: 0.023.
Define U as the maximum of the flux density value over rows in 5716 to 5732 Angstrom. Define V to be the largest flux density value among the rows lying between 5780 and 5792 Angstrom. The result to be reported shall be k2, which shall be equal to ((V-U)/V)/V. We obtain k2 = -0.007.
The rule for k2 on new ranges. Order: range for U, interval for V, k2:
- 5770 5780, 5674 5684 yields 0.004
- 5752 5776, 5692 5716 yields -0.004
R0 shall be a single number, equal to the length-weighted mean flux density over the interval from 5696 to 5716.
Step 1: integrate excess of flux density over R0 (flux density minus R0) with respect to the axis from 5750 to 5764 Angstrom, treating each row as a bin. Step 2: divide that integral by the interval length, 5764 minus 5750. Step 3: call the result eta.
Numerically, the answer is 0.3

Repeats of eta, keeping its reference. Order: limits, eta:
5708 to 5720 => 0.2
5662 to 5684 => -0.1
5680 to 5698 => -0.6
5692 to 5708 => 0.3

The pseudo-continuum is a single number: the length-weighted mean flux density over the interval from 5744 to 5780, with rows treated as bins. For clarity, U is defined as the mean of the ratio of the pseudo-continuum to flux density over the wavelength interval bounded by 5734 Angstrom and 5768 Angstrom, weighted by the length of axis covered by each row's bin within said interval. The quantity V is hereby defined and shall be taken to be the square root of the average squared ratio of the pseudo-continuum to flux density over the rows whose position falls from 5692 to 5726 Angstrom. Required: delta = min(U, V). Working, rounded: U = 1.012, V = 0.982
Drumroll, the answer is 0.98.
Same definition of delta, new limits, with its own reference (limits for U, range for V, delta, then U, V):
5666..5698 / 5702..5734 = 1.00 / 1.012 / 1.000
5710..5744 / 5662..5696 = 1.01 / 1.012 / 1.021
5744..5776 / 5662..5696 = 1.00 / 1.000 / 1.021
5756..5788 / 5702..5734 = 1.00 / 1.017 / 1.000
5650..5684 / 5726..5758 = 1.02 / 1.029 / 1.023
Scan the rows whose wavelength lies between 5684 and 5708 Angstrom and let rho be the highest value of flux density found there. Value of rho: 22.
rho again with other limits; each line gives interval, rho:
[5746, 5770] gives 23.93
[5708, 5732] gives 23.19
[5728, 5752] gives 22.82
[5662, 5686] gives 23.18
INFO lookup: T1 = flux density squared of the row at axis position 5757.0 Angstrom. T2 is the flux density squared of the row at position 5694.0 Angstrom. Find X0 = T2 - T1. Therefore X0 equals -5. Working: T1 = 483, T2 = 478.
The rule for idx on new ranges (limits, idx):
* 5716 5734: 21.69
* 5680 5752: 21.02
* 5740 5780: 21.22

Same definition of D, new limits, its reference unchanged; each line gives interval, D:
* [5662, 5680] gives 0.033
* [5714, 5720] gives 0.058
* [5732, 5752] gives 0.008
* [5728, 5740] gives 0.009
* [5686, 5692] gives -0.004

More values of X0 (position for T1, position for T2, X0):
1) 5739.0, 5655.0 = -50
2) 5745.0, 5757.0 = 91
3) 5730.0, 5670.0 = -111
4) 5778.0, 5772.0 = -35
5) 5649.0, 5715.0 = 0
